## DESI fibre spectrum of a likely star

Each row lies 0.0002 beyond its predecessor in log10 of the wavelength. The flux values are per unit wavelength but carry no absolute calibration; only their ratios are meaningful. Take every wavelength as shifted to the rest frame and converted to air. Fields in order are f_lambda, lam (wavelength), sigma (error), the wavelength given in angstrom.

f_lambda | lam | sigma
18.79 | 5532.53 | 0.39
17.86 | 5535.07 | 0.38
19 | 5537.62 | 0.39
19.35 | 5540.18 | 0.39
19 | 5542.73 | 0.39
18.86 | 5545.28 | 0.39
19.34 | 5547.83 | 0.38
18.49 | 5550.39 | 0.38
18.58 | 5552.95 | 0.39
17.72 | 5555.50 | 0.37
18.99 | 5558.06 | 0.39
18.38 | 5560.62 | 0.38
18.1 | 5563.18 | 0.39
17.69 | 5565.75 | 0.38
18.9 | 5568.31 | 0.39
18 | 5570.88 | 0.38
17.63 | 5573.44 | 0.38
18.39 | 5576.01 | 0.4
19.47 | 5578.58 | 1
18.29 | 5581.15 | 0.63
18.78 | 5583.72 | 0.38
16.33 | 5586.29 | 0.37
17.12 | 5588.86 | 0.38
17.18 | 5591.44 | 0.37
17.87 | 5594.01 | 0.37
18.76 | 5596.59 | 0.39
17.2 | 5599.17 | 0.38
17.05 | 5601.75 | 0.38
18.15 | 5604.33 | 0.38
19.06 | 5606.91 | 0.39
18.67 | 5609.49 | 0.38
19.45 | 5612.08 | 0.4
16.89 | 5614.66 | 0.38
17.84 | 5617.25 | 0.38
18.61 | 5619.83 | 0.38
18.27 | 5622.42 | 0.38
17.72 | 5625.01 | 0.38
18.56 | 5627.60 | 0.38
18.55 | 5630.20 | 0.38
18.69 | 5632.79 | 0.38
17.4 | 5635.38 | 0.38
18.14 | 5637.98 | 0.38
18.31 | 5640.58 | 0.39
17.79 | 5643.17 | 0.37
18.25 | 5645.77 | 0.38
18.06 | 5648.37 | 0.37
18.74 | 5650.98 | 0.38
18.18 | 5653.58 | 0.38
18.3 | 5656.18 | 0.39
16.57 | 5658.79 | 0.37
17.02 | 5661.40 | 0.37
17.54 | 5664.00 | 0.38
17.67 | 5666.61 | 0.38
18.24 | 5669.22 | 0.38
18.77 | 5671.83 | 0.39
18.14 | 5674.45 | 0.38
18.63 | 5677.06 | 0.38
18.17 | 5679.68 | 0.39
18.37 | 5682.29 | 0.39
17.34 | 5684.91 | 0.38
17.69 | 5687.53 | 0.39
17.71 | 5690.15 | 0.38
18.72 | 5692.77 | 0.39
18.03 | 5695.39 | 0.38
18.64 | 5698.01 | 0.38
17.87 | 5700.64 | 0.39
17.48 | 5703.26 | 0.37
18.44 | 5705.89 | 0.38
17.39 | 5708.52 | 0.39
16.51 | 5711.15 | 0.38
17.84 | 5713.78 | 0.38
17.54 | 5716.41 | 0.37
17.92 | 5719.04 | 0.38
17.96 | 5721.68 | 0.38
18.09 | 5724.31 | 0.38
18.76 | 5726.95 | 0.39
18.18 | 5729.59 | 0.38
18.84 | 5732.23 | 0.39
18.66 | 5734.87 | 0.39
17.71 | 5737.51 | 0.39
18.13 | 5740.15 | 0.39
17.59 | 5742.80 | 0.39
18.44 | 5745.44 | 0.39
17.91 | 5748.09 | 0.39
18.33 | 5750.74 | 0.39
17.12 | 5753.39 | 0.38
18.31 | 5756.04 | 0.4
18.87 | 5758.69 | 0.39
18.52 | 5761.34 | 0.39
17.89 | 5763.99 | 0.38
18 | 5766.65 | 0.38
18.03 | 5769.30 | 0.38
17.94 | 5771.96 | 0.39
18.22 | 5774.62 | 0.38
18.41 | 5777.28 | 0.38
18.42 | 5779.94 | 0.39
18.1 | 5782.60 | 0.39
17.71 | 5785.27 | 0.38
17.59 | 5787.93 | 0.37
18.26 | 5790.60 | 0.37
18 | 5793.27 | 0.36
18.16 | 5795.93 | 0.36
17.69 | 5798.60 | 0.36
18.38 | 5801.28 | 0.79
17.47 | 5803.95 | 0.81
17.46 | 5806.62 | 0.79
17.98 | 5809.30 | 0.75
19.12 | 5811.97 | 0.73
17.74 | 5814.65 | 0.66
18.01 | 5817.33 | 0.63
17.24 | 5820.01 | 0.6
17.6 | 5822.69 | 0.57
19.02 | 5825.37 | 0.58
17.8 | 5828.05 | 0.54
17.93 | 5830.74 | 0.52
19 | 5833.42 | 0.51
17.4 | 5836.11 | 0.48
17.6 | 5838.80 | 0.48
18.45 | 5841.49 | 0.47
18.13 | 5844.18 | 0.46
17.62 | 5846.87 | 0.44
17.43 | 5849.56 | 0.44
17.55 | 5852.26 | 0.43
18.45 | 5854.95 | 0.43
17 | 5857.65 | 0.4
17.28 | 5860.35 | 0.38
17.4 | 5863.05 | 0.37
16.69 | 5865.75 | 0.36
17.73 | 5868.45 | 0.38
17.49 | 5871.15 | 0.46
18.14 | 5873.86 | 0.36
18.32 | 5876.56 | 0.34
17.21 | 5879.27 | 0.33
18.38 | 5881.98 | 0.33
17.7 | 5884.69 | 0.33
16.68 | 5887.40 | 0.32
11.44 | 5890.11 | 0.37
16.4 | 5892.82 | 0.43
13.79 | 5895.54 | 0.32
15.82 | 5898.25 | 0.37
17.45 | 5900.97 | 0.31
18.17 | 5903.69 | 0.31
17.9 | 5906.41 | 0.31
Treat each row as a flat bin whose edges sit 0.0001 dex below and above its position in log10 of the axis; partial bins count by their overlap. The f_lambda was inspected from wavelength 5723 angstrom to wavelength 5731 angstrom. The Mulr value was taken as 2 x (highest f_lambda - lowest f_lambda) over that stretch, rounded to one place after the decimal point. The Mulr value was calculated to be 1.3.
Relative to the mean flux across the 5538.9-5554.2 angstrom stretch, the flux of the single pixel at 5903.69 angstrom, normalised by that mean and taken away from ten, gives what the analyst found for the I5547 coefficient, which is 9.04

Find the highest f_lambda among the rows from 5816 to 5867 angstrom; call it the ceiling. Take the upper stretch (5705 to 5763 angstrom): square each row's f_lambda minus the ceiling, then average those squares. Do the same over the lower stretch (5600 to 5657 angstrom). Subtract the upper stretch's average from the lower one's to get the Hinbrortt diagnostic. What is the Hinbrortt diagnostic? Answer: -0.3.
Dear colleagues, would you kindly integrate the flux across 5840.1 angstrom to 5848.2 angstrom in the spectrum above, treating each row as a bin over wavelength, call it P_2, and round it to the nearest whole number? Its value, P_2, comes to 146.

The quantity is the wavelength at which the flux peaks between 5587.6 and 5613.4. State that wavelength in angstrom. 5612.08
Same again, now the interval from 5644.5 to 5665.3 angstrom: 5650.98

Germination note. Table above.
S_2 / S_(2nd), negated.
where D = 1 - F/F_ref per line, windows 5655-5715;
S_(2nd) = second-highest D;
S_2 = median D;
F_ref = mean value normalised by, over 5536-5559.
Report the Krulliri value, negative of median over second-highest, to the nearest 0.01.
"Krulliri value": -0.42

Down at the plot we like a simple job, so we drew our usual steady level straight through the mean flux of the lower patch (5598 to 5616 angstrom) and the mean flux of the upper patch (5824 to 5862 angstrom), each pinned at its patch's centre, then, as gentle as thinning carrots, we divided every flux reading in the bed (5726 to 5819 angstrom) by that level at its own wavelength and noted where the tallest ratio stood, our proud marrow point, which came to 5811.97 angstrom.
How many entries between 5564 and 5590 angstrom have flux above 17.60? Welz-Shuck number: 8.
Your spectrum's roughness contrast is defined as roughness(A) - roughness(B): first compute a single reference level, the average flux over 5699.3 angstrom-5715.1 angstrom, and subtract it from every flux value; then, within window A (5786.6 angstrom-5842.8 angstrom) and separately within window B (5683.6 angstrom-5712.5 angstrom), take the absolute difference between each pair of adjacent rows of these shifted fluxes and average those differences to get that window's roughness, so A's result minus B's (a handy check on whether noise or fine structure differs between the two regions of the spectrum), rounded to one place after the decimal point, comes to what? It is 0.0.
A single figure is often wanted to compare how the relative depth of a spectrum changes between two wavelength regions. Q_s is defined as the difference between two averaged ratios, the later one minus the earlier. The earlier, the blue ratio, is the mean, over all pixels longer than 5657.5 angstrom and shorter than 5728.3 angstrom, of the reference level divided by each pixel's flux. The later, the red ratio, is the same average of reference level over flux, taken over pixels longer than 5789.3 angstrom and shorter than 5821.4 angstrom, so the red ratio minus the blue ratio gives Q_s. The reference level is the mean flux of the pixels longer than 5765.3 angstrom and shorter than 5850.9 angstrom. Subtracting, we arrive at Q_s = -0.004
